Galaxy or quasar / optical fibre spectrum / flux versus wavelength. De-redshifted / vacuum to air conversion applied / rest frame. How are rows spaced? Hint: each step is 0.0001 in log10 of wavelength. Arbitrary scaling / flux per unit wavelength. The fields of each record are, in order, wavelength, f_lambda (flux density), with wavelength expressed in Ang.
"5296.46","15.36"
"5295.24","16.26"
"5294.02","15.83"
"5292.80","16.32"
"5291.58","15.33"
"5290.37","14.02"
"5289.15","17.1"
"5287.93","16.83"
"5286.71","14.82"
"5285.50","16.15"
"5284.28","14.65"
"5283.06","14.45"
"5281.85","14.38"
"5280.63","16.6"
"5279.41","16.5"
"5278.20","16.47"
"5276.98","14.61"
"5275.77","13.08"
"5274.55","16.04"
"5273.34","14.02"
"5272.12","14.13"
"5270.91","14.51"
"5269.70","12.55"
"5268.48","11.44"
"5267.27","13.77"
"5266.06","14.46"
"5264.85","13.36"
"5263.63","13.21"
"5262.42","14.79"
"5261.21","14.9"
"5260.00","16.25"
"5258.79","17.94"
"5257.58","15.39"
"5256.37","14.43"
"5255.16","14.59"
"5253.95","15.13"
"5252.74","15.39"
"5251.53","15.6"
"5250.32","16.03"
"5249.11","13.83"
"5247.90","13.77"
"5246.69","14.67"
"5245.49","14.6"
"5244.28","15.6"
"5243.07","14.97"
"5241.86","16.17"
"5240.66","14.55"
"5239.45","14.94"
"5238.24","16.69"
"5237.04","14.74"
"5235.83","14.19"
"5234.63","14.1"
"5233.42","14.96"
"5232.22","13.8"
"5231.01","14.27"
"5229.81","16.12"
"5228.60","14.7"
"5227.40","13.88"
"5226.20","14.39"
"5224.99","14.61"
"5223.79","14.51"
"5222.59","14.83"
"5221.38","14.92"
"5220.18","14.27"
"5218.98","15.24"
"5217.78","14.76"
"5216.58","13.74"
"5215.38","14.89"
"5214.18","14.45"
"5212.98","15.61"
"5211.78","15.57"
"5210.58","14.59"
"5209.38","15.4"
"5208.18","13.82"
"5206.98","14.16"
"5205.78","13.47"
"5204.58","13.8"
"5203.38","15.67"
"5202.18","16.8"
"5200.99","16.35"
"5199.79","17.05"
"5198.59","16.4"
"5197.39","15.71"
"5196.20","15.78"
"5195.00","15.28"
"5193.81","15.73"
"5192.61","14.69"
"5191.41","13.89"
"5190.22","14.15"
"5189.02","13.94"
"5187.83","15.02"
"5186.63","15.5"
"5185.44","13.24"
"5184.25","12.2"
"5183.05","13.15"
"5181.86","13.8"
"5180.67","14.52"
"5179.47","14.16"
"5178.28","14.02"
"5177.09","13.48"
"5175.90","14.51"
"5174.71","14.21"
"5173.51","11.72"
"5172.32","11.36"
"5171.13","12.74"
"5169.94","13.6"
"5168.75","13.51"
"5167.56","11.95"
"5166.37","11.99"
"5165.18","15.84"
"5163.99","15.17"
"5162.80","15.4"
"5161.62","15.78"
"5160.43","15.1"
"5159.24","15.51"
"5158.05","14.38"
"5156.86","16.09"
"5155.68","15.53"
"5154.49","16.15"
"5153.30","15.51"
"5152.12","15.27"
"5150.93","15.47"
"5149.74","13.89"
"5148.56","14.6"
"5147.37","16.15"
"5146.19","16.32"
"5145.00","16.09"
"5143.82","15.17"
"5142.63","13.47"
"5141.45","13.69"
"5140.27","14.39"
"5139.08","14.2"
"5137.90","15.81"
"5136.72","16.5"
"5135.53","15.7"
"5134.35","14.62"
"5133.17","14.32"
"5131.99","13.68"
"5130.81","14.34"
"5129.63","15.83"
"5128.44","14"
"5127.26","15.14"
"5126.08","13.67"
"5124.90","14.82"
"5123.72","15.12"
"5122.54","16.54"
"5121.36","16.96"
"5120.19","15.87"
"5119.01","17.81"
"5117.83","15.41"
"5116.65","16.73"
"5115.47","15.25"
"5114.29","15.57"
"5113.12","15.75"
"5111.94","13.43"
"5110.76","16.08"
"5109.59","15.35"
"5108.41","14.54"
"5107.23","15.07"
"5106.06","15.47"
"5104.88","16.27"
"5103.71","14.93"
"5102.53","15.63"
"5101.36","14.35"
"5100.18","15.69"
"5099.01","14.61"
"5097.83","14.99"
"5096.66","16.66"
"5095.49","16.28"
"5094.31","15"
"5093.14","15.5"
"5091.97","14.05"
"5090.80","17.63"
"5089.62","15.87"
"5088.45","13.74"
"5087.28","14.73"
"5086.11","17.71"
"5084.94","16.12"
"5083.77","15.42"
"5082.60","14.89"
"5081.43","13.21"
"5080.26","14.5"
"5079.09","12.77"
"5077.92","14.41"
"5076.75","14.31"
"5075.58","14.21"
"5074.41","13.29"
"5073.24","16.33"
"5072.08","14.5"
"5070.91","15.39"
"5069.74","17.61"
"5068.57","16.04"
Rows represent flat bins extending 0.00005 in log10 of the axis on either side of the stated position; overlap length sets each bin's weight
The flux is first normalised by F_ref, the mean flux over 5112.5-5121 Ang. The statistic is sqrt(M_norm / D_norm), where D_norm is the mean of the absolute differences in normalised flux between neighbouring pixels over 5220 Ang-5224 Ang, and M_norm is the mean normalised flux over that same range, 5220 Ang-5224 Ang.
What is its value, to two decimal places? 6.44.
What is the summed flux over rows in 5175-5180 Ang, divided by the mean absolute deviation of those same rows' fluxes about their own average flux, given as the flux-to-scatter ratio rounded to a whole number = 192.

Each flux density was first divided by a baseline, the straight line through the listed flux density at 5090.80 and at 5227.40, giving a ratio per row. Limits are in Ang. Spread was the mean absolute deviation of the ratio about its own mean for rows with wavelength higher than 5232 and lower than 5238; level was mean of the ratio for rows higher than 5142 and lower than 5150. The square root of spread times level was 0.167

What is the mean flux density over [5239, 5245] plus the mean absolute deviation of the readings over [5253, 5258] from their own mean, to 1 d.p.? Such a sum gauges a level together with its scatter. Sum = 15.6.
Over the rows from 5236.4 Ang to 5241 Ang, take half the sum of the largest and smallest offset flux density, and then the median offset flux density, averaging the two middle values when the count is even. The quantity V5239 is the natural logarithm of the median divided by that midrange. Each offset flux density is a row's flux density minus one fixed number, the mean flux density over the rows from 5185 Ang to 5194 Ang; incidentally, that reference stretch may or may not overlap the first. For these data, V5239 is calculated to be -1.2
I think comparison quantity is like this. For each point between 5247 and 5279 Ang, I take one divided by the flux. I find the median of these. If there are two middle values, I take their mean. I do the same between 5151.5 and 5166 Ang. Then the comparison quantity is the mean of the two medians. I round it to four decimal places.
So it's 0.0666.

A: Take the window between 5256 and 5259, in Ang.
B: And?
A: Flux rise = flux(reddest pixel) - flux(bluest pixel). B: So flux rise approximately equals 3.5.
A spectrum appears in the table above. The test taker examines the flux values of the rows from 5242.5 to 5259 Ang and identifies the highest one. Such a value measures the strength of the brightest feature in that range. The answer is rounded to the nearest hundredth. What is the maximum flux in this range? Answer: 17.94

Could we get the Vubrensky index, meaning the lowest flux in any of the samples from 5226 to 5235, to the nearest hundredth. 13.80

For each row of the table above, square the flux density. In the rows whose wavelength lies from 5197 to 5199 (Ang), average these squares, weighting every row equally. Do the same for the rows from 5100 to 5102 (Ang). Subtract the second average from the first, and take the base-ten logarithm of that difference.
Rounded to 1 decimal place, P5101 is 1.5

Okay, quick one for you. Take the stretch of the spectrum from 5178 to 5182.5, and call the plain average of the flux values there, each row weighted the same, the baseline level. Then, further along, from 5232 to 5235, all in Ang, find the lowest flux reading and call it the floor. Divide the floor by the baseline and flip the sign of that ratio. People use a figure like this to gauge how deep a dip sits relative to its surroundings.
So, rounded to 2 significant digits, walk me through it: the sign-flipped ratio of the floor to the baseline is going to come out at -0.98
